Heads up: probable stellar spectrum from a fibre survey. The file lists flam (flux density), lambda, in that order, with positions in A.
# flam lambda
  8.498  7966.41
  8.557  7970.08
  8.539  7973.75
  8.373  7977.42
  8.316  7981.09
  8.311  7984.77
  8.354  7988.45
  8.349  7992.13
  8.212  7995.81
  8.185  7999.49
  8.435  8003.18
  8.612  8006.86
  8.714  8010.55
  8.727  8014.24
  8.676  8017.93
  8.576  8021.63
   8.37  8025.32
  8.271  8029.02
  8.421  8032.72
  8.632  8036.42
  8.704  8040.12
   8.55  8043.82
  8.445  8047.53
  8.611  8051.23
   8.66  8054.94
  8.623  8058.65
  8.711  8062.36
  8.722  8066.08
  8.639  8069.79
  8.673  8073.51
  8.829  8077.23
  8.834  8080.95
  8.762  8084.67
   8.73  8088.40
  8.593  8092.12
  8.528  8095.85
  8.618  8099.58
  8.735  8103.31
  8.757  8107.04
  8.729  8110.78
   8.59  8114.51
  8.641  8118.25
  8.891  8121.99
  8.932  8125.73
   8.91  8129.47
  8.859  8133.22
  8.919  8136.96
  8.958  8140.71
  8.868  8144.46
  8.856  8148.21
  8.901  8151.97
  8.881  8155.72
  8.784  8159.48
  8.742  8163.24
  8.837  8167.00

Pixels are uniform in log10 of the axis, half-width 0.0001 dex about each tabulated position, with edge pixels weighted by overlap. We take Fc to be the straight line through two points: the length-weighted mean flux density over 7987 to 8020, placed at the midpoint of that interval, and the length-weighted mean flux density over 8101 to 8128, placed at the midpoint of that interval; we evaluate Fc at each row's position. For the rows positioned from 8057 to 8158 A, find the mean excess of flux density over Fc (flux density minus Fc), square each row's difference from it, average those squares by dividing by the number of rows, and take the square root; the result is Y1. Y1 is 0.09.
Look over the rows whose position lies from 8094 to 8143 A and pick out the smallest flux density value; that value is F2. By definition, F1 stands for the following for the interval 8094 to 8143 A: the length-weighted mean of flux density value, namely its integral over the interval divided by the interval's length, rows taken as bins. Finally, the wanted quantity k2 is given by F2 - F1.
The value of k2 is -0.25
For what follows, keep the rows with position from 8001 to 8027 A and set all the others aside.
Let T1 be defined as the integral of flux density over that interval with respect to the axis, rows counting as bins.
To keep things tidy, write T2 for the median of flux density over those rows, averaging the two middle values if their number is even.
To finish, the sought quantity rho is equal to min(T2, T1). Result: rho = 8.61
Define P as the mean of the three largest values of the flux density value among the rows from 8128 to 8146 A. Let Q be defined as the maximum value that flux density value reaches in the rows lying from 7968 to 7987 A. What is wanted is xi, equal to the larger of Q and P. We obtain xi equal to 8.93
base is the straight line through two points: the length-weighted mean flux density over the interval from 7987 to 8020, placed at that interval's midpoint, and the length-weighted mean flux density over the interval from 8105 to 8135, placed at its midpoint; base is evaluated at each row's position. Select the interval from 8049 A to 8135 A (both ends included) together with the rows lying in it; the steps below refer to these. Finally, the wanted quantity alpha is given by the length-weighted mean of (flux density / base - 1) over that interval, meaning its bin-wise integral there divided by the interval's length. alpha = 0.001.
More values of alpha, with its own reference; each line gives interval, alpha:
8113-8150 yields 0.003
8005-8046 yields 0.004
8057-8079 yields 0.006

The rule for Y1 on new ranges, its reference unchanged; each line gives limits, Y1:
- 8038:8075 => 0.07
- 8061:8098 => 0.10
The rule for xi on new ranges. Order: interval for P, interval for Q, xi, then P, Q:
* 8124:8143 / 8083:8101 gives 8.94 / 8.94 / 8.762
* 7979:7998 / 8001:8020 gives 8.73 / 8.34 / 8.727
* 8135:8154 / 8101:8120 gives 8.93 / 8.93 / 8.757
